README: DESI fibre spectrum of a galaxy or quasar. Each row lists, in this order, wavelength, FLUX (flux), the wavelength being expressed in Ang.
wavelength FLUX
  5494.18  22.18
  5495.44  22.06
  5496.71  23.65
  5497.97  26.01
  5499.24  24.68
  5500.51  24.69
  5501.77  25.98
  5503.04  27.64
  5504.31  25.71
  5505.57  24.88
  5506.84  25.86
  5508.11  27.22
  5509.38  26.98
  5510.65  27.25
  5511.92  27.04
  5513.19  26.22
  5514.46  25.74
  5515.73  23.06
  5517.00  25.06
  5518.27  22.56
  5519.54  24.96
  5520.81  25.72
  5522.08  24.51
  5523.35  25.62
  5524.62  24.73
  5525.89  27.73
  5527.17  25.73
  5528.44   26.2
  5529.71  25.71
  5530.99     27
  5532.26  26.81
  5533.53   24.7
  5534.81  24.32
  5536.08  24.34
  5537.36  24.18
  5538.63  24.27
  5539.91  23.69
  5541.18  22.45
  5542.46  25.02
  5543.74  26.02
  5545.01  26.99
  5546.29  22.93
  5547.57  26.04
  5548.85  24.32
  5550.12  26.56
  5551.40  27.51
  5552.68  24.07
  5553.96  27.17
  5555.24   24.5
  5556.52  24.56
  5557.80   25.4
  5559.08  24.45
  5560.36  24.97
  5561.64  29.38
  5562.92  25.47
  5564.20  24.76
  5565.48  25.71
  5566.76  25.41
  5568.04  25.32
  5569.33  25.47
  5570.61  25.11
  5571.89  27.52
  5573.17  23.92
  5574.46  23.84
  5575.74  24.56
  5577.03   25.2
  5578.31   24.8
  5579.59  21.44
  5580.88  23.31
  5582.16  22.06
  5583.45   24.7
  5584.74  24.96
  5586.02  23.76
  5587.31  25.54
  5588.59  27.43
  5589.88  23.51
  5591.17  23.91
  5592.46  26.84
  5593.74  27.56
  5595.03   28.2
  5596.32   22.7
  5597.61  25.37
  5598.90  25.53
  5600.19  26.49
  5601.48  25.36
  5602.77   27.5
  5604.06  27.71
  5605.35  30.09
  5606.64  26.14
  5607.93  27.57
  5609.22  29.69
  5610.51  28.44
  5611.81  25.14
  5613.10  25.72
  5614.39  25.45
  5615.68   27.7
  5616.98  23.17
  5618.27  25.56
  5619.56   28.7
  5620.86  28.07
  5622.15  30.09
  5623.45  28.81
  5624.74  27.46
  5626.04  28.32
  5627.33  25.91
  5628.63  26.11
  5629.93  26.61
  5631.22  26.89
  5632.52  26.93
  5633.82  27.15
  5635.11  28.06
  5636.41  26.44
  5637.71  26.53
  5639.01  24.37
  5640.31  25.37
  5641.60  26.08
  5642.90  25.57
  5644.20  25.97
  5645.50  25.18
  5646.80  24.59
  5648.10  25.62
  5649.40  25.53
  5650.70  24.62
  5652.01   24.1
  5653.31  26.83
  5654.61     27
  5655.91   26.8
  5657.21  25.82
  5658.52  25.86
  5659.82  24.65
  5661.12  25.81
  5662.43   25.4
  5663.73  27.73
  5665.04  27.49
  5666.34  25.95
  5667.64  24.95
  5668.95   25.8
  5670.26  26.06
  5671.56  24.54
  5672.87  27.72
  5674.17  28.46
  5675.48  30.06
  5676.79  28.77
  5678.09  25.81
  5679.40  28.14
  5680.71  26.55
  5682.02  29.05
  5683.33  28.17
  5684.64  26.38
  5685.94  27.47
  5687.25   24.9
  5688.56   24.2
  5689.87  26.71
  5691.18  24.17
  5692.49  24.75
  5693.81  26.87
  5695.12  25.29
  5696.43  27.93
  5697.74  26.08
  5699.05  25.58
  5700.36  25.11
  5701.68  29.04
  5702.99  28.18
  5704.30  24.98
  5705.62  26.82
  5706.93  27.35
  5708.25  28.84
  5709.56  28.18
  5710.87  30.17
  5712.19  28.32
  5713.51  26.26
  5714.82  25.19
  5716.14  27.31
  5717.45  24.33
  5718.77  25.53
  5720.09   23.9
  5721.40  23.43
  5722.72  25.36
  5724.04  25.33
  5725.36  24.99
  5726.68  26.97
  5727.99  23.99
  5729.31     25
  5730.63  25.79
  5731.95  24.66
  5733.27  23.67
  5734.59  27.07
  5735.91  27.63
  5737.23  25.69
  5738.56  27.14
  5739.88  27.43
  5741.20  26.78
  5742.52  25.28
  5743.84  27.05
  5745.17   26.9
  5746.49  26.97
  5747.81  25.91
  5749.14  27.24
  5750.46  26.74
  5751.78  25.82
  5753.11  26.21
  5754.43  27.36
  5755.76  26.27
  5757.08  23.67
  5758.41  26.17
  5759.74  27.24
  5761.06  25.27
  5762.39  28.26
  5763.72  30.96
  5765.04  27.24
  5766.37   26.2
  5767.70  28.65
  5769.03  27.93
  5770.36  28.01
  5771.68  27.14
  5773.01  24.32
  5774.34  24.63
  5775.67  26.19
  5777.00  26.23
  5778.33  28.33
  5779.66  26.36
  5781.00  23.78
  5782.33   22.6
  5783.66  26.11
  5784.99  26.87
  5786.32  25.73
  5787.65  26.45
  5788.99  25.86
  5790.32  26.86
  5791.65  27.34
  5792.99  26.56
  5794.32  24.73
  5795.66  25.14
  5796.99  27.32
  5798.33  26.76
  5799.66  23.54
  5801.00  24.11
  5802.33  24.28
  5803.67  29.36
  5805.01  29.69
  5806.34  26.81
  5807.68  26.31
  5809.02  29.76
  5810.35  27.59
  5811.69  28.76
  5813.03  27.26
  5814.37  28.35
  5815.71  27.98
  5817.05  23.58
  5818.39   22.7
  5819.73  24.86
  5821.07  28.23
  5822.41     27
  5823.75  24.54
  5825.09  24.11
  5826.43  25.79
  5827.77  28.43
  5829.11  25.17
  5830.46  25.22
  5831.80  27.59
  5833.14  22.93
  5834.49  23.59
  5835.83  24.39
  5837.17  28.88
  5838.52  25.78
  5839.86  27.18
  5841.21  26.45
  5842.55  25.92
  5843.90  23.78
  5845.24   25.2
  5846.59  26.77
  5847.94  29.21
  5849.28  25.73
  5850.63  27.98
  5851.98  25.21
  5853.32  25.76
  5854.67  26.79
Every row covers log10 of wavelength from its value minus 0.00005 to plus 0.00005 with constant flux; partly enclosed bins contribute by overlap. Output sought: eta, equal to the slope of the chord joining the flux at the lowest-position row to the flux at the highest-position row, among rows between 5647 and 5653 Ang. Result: -0.39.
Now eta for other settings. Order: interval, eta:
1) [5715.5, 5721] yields -0.86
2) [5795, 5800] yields -0.40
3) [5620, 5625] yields -0.16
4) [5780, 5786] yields 0.77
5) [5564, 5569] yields 0.15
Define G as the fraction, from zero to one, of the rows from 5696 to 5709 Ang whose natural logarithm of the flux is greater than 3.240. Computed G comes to 0.8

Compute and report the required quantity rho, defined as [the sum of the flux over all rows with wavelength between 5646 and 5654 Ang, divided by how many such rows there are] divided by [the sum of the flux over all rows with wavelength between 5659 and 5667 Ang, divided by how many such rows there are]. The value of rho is 0.96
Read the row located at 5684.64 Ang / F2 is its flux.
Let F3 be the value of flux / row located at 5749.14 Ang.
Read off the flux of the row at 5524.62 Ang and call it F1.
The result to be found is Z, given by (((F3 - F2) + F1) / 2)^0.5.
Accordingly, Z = 3.6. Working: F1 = 24.73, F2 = 26.38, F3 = 27.24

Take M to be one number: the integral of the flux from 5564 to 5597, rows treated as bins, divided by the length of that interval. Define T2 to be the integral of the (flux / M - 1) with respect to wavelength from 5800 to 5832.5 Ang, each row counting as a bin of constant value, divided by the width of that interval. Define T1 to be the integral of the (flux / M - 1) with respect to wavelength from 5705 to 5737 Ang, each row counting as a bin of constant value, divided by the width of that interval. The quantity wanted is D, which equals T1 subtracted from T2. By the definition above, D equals 0.018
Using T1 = 0.047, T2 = 0.065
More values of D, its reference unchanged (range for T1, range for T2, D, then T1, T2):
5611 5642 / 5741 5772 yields 0.007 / 0.072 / 0.079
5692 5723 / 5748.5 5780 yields 0.012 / 0.063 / 0.075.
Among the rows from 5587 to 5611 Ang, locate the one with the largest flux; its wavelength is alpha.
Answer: 5605.35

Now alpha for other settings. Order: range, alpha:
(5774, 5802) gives 5778.33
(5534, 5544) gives 5543.74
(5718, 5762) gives 5735.91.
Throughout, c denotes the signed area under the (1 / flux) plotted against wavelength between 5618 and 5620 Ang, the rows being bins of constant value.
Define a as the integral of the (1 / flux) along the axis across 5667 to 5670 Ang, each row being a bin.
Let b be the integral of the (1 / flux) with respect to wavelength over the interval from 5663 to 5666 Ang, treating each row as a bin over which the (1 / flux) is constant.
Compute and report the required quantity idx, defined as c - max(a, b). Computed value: -0.044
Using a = 0.117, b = 0.110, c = 0.074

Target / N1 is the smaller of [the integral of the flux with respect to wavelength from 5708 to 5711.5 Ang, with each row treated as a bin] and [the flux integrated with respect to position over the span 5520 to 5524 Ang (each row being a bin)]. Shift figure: 101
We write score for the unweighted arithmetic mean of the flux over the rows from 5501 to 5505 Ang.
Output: 26.4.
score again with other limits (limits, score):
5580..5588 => 24.1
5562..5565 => 25.1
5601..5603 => 26.4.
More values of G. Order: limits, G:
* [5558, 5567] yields 0.3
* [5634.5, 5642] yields 0.7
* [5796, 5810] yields 0.7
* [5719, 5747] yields 0.5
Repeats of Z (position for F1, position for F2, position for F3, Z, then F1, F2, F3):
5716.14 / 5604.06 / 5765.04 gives 3.7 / 27.31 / 27.71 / 27.24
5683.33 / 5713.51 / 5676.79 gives 3.9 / 28.17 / 26.26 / 28.77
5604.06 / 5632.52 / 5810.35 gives 3.8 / 27.71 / 26.93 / 27.59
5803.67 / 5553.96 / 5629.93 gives 3.8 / 29.36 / 27.17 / 26.61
